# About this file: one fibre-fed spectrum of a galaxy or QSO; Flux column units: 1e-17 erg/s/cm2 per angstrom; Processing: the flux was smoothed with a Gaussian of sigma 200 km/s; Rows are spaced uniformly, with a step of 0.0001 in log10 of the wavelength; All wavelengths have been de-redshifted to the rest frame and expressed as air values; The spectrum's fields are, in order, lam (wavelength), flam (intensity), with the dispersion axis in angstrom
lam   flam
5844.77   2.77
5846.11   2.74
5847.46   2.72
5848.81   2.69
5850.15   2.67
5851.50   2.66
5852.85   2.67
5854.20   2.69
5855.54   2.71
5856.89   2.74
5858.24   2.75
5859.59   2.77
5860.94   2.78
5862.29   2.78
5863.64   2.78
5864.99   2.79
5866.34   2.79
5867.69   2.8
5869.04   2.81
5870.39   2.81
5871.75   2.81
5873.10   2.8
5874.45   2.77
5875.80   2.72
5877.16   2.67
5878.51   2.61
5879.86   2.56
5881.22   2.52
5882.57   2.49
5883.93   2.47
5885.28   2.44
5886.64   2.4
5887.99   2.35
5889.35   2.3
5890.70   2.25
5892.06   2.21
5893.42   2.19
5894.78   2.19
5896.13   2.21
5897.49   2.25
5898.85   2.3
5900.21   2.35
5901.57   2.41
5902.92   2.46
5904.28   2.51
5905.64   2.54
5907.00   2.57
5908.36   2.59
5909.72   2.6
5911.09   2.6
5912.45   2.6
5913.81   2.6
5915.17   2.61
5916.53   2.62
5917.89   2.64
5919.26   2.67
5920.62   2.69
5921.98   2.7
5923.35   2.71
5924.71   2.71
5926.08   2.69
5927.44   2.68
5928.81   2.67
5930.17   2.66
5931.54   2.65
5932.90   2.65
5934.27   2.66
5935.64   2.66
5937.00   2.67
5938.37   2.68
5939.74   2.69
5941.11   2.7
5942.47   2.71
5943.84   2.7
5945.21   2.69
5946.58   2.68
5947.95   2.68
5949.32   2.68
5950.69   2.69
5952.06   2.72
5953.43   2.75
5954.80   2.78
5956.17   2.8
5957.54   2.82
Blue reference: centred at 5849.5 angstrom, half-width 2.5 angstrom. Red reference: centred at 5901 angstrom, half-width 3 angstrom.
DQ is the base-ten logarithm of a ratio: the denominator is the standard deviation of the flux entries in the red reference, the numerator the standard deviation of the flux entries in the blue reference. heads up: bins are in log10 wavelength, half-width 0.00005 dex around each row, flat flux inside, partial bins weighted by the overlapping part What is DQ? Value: -0.42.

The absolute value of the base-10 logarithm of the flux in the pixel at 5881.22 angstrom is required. 0.401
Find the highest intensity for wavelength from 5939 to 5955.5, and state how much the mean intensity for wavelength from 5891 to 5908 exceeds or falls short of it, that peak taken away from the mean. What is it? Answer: -0.43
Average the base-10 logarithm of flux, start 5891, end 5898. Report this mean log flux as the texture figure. 0.344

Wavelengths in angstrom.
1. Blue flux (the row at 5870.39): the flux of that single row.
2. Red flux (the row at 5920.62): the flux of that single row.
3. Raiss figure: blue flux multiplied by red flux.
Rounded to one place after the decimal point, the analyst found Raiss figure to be 7.6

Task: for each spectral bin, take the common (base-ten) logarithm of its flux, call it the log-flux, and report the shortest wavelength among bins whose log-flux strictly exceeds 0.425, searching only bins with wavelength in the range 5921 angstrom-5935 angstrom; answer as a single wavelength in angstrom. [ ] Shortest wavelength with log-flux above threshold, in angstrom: 5921.98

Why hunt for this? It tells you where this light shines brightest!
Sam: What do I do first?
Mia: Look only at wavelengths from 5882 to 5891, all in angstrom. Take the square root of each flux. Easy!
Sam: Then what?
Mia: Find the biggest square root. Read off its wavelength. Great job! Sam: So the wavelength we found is 5882.57 angstrom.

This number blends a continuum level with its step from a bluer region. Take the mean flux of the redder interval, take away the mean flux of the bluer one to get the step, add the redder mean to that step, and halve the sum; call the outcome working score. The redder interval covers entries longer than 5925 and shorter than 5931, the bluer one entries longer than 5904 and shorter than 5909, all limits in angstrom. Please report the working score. 1.40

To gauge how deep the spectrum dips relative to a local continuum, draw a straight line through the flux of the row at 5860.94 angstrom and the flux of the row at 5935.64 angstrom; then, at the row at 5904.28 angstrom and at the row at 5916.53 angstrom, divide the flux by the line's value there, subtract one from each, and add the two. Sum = -0.10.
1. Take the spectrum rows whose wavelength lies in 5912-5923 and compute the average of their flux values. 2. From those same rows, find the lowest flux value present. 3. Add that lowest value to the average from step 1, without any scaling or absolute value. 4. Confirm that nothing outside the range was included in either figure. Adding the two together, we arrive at 5.24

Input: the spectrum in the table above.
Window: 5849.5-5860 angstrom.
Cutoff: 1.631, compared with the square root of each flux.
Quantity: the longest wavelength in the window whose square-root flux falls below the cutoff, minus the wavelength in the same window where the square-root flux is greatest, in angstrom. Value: -8.1 angstrom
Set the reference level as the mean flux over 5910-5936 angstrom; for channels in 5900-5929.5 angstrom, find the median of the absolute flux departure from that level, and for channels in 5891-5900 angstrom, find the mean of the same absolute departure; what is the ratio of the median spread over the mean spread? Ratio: 0.13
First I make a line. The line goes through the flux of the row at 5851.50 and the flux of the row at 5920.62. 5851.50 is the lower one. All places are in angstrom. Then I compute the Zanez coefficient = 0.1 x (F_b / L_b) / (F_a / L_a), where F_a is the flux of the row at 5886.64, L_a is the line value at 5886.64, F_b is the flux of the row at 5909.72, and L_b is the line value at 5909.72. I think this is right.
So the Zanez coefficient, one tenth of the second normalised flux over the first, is 0.108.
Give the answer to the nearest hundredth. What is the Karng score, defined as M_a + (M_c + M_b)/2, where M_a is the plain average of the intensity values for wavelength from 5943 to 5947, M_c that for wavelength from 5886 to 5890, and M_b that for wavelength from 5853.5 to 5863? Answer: 5.24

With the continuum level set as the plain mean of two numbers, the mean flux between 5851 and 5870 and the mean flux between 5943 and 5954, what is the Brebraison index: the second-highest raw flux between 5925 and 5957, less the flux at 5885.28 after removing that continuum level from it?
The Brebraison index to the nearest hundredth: 3.07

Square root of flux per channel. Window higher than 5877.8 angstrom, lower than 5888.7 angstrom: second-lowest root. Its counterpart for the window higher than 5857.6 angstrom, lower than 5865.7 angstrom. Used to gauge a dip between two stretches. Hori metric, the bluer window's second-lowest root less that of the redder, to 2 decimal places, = 0.12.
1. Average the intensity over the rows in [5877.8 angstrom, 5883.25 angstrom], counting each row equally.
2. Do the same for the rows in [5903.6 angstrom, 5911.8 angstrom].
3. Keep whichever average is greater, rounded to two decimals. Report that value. 2.57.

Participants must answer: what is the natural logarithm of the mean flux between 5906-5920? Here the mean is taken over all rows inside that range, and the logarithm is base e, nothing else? 0.96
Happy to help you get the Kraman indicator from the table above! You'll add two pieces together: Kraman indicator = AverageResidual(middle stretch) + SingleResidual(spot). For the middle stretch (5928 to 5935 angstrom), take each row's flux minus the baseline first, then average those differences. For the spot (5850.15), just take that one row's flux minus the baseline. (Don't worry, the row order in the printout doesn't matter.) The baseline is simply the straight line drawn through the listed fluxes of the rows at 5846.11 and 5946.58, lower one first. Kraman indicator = -0.10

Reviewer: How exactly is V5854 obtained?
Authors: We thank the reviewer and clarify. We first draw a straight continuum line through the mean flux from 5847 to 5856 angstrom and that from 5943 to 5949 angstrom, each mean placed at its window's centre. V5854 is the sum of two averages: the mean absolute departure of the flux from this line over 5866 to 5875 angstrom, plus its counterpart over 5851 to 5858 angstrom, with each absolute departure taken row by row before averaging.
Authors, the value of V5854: 0.14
